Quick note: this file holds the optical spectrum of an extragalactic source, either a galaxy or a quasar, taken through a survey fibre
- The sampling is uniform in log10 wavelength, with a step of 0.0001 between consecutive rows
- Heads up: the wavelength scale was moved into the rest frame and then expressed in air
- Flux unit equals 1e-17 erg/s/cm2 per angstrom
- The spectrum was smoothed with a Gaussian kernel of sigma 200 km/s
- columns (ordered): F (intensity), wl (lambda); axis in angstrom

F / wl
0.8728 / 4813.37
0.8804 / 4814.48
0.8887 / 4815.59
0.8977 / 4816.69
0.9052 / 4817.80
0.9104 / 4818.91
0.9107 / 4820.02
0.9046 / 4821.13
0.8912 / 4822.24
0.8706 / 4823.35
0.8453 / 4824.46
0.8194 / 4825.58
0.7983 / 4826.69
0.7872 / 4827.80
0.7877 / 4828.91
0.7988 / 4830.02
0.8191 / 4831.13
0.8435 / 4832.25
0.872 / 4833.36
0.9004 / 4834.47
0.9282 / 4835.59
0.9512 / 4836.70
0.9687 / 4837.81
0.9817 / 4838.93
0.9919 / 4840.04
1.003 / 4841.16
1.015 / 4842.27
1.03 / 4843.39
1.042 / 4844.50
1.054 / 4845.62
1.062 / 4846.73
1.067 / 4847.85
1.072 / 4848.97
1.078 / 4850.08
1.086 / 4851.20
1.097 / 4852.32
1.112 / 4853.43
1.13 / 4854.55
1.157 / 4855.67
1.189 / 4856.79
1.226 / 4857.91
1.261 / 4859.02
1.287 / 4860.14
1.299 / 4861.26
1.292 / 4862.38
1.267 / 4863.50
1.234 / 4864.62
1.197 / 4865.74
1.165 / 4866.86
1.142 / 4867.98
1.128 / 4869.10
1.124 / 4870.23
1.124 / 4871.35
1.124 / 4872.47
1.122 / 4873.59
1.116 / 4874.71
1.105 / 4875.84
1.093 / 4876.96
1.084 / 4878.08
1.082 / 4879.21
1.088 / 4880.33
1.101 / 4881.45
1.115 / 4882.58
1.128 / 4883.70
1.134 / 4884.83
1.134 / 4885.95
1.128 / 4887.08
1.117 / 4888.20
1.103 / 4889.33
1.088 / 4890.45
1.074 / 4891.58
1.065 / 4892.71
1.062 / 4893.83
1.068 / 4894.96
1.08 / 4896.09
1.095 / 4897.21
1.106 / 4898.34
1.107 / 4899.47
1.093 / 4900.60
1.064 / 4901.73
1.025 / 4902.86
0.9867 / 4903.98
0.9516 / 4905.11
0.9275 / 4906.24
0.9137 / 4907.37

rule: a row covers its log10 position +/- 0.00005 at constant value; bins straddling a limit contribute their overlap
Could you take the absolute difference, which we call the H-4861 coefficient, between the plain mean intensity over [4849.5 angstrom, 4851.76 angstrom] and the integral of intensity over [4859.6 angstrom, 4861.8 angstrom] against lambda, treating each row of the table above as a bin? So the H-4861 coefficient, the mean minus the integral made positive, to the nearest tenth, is 1.8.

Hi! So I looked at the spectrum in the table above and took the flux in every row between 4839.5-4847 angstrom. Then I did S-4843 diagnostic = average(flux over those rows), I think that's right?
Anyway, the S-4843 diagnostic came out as 1.03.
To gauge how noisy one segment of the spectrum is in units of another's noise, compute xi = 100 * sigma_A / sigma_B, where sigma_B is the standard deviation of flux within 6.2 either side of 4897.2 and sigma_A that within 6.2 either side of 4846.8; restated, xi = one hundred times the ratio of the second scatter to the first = 125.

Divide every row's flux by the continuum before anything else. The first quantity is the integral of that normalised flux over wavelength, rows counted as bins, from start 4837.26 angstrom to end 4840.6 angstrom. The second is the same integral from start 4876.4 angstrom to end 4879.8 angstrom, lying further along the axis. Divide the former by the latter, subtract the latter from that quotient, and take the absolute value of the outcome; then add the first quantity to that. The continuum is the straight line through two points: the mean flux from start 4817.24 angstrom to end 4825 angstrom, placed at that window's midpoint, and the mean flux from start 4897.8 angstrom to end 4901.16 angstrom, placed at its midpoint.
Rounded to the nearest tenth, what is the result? 6.0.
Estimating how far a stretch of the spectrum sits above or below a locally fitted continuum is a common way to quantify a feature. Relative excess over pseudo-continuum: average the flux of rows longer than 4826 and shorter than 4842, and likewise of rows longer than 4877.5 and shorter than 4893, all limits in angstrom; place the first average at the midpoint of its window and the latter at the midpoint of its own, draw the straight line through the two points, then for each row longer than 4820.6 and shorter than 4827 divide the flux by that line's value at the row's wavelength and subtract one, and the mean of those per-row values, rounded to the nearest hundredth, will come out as 0.01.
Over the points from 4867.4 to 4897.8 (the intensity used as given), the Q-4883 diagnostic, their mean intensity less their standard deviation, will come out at 1.08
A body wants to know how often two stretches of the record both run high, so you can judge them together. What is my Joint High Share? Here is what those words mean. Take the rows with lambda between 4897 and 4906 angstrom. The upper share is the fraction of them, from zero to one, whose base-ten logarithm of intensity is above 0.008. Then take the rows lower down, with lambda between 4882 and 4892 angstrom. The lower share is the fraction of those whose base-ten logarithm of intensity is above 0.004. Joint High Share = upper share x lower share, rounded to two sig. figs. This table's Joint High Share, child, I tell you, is 0.75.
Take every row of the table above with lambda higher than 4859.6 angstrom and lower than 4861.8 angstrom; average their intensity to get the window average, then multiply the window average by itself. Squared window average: 1.7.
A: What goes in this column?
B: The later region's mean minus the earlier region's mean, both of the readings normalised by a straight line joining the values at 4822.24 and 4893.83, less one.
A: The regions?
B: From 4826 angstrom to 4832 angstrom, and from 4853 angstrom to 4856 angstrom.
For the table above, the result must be 0.29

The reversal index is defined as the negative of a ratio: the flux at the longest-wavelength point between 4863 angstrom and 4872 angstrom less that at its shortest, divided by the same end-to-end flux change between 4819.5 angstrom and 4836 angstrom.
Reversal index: 8.2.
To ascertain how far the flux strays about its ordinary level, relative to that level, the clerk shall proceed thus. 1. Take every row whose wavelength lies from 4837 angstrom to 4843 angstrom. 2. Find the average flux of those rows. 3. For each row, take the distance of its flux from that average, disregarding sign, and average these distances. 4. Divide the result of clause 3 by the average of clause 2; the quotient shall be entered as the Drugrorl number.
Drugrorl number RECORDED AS 0.014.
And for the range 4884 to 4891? 0.013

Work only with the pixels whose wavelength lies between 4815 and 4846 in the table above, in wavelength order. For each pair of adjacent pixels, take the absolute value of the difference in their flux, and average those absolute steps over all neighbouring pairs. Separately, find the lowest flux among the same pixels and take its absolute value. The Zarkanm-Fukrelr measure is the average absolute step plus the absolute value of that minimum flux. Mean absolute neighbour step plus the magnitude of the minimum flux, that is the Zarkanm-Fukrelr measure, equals 0.80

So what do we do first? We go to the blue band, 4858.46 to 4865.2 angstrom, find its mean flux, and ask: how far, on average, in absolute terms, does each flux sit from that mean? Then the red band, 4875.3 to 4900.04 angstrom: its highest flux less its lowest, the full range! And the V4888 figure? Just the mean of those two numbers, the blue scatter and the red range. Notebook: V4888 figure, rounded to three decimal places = 0.046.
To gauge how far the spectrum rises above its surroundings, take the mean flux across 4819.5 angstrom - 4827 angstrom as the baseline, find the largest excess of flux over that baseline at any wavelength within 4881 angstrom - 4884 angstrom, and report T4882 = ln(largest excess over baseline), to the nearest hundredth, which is -1.33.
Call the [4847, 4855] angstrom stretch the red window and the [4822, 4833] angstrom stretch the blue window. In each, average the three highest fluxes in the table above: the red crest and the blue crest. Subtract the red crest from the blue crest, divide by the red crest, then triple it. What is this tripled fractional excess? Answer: -0.66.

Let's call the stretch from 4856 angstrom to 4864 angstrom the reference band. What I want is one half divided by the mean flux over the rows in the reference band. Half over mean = 0.40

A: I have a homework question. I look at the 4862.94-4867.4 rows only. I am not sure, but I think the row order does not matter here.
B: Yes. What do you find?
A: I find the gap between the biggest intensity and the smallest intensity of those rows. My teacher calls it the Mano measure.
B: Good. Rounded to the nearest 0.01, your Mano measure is 0.10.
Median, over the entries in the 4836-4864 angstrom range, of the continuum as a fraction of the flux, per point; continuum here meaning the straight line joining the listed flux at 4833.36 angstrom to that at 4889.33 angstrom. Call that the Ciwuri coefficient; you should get 0.87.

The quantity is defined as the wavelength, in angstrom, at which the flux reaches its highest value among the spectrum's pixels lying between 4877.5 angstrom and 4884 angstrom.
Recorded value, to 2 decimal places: 4883.70 angstrom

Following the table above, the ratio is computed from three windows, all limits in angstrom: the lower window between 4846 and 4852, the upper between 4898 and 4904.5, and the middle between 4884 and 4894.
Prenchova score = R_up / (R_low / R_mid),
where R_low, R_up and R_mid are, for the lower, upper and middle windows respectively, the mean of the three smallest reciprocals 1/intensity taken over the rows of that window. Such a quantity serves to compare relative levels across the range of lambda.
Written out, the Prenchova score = 0.86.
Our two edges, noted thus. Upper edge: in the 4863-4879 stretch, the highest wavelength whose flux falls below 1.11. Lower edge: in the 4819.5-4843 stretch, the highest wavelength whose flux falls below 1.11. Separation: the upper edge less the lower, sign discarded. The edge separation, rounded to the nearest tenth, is 35.8 angstrom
